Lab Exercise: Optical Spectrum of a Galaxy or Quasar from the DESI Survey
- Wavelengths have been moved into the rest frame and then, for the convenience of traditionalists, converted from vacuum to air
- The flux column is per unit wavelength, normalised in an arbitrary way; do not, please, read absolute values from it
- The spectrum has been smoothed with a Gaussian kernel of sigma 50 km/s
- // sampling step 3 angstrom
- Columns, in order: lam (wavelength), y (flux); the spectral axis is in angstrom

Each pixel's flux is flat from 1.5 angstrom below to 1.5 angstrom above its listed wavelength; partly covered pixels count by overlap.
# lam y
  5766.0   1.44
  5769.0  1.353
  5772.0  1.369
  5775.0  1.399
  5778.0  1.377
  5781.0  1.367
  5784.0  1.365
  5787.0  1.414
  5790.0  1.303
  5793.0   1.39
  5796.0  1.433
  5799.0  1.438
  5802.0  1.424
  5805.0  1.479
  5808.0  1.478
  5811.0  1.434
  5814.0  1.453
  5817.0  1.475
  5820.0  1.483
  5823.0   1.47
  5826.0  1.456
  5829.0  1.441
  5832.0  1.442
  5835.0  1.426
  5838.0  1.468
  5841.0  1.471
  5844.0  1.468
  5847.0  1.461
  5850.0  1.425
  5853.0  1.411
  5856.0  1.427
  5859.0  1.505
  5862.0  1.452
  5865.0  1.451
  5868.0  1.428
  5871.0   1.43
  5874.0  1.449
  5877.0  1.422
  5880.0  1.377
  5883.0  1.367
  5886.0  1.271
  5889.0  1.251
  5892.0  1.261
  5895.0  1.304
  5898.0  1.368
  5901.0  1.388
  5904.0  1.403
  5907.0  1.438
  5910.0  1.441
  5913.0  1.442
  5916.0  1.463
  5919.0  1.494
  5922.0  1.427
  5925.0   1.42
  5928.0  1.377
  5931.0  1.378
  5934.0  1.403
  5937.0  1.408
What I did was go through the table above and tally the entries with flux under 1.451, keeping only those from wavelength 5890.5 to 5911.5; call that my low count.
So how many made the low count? 7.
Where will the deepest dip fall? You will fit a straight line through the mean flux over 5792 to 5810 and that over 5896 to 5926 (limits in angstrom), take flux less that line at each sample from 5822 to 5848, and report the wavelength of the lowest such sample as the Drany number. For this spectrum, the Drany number 5835.0 angstrom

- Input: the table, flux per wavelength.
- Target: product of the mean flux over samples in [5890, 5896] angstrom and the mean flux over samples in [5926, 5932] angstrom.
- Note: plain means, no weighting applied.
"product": 1.77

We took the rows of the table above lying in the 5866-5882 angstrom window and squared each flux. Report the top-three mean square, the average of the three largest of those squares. 2.06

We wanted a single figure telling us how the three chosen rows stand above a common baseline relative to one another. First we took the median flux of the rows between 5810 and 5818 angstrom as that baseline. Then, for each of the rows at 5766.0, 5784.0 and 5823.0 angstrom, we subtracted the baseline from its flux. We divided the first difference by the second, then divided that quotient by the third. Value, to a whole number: 9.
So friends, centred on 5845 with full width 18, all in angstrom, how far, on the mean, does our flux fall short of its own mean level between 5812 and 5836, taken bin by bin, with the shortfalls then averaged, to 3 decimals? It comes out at 0.005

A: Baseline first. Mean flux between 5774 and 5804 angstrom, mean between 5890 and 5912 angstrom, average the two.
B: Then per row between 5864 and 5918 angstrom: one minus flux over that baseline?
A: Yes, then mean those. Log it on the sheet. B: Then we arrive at 0.00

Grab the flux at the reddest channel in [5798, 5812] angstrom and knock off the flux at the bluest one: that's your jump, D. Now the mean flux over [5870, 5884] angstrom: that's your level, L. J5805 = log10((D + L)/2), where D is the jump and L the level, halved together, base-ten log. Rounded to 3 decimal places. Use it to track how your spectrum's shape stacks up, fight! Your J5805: -0.153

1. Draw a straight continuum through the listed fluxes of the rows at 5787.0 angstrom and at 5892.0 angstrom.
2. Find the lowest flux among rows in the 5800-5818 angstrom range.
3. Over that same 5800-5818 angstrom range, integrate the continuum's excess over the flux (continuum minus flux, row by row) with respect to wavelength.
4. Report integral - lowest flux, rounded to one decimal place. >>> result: -2.8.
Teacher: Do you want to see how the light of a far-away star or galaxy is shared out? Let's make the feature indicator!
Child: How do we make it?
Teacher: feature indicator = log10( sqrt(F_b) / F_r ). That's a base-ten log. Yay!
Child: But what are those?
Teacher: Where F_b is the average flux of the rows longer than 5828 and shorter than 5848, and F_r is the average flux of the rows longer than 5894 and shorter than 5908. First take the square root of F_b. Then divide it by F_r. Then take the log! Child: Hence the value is -0.059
